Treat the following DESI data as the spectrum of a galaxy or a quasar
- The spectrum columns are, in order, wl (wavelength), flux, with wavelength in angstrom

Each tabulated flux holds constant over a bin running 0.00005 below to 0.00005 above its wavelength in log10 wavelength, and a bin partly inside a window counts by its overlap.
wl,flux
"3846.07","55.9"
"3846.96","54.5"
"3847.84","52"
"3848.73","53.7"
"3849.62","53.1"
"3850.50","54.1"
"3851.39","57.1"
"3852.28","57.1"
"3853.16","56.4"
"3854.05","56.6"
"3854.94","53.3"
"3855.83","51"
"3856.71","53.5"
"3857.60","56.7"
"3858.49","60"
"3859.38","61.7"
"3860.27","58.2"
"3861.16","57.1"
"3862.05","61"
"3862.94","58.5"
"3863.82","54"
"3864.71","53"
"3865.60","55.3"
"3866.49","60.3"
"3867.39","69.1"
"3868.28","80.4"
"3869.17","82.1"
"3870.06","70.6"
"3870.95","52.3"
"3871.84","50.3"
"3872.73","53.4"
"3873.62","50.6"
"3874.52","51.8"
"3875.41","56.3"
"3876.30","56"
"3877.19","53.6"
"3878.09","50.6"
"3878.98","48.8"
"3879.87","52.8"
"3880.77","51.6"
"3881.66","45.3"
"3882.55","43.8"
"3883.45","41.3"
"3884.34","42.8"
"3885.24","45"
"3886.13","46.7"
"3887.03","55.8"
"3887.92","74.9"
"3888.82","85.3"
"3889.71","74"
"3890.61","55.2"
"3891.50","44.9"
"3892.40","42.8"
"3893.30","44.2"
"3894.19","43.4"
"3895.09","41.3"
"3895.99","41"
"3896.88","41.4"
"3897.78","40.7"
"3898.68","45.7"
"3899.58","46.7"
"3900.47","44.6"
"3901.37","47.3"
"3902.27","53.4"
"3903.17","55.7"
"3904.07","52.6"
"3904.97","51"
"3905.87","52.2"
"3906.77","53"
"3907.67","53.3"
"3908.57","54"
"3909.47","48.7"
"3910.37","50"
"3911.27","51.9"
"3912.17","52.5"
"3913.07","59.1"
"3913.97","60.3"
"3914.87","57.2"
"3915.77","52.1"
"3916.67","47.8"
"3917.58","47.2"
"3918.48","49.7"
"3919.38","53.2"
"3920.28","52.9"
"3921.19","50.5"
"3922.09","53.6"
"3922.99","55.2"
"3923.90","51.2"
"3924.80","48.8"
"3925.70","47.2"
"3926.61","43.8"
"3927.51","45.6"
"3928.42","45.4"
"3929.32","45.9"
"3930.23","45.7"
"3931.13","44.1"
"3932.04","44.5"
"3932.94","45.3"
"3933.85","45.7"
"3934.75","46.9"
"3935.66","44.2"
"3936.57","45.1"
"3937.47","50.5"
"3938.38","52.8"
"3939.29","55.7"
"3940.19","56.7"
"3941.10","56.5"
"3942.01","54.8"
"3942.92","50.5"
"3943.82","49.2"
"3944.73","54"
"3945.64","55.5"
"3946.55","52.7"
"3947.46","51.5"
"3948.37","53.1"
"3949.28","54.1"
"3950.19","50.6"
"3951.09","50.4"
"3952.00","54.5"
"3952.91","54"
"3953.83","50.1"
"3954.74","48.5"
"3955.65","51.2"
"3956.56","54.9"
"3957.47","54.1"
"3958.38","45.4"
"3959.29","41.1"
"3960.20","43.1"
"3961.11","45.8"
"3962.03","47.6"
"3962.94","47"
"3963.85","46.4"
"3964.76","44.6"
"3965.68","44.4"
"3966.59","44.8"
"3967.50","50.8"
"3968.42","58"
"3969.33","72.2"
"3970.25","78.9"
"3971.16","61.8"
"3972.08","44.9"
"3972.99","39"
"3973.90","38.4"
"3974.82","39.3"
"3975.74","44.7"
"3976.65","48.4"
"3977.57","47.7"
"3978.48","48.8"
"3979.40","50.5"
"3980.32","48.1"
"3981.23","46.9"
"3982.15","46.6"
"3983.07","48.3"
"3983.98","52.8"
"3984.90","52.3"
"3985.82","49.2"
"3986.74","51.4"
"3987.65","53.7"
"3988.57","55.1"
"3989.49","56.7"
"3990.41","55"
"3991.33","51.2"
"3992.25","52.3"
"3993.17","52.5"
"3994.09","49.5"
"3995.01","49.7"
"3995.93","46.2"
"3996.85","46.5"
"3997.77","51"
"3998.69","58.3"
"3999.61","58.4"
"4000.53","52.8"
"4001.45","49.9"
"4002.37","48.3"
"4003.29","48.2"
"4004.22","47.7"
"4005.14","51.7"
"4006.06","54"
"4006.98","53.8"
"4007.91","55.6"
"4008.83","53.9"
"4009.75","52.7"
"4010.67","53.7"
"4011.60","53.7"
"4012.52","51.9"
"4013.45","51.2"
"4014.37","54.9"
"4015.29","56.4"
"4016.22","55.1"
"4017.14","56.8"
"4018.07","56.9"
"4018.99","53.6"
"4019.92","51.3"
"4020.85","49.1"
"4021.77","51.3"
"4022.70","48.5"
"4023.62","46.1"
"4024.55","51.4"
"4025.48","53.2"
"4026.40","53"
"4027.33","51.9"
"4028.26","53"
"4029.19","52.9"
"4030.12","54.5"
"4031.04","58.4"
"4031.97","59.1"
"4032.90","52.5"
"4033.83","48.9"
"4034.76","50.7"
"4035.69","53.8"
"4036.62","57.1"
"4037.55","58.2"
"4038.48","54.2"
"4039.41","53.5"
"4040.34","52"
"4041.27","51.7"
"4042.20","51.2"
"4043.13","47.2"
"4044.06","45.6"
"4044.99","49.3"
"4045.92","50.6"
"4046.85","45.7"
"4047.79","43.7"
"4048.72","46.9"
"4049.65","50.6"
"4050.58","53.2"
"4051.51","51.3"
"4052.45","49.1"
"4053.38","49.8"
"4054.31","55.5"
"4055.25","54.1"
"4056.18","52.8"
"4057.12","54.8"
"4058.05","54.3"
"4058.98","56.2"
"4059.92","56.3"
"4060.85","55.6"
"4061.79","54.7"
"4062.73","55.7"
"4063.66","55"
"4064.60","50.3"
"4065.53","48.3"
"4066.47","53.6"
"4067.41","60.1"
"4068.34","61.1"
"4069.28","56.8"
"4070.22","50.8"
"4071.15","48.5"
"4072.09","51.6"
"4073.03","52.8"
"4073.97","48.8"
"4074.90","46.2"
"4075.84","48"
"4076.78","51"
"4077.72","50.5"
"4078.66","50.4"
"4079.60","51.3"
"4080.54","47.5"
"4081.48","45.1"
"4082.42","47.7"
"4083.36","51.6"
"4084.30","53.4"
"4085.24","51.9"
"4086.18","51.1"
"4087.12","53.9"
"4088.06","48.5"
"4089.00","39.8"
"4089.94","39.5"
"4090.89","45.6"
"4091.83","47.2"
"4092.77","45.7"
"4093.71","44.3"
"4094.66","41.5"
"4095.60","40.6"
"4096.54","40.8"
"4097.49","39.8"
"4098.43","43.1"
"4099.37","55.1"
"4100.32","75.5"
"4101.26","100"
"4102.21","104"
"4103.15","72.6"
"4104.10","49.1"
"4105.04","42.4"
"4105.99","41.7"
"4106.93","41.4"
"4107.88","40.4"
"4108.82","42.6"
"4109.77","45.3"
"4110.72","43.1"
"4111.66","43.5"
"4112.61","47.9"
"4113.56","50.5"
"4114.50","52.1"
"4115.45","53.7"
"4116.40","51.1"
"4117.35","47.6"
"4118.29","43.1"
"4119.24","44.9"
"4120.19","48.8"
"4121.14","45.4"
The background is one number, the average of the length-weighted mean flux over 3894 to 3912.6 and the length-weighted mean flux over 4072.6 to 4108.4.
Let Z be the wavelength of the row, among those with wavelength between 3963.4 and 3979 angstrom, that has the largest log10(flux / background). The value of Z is 3970.25 angstrom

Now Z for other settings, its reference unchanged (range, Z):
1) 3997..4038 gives 4031.97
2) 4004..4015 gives 4007.91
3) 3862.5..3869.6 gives 3869.17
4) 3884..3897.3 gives 3888.82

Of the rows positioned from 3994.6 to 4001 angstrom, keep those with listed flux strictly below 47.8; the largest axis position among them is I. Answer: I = 3996.85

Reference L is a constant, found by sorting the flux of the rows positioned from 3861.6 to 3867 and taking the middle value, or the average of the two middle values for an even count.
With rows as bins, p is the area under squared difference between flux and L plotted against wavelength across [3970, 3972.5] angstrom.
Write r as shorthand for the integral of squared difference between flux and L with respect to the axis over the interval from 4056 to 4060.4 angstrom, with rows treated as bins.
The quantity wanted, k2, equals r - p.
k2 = -468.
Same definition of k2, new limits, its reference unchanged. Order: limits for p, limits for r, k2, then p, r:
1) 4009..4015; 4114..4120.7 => 436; 95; 531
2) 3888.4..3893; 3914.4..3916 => -1279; 1295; 16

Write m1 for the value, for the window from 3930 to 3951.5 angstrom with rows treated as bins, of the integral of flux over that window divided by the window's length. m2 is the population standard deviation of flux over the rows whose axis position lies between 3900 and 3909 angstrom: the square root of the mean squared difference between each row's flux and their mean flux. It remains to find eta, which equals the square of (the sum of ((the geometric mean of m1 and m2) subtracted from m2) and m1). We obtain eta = 1683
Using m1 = 50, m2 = 3.2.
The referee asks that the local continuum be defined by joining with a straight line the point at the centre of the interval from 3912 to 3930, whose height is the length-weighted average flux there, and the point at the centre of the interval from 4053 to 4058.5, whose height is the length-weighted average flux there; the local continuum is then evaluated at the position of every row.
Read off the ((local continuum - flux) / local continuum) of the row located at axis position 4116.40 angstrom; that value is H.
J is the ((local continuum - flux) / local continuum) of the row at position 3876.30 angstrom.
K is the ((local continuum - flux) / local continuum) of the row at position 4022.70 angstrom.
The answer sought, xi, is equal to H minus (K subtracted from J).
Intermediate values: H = 0.07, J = -0.12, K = 0.08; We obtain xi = 0.3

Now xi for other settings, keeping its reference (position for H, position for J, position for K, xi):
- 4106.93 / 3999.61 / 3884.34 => 0.5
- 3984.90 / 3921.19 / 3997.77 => 0.0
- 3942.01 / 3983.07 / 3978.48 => -0.1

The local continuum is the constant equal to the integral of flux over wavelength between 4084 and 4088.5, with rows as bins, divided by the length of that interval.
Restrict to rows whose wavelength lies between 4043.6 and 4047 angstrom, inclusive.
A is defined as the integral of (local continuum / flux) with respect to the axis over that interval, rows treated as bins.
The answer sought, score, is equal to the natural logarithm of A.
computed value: 1.3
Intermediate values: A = 4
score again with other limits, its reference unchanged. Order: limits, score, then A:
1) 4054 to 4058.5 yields 1.5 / 4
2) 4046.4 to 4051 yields 1.6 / 5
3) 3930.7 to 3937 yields 2.0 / 7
